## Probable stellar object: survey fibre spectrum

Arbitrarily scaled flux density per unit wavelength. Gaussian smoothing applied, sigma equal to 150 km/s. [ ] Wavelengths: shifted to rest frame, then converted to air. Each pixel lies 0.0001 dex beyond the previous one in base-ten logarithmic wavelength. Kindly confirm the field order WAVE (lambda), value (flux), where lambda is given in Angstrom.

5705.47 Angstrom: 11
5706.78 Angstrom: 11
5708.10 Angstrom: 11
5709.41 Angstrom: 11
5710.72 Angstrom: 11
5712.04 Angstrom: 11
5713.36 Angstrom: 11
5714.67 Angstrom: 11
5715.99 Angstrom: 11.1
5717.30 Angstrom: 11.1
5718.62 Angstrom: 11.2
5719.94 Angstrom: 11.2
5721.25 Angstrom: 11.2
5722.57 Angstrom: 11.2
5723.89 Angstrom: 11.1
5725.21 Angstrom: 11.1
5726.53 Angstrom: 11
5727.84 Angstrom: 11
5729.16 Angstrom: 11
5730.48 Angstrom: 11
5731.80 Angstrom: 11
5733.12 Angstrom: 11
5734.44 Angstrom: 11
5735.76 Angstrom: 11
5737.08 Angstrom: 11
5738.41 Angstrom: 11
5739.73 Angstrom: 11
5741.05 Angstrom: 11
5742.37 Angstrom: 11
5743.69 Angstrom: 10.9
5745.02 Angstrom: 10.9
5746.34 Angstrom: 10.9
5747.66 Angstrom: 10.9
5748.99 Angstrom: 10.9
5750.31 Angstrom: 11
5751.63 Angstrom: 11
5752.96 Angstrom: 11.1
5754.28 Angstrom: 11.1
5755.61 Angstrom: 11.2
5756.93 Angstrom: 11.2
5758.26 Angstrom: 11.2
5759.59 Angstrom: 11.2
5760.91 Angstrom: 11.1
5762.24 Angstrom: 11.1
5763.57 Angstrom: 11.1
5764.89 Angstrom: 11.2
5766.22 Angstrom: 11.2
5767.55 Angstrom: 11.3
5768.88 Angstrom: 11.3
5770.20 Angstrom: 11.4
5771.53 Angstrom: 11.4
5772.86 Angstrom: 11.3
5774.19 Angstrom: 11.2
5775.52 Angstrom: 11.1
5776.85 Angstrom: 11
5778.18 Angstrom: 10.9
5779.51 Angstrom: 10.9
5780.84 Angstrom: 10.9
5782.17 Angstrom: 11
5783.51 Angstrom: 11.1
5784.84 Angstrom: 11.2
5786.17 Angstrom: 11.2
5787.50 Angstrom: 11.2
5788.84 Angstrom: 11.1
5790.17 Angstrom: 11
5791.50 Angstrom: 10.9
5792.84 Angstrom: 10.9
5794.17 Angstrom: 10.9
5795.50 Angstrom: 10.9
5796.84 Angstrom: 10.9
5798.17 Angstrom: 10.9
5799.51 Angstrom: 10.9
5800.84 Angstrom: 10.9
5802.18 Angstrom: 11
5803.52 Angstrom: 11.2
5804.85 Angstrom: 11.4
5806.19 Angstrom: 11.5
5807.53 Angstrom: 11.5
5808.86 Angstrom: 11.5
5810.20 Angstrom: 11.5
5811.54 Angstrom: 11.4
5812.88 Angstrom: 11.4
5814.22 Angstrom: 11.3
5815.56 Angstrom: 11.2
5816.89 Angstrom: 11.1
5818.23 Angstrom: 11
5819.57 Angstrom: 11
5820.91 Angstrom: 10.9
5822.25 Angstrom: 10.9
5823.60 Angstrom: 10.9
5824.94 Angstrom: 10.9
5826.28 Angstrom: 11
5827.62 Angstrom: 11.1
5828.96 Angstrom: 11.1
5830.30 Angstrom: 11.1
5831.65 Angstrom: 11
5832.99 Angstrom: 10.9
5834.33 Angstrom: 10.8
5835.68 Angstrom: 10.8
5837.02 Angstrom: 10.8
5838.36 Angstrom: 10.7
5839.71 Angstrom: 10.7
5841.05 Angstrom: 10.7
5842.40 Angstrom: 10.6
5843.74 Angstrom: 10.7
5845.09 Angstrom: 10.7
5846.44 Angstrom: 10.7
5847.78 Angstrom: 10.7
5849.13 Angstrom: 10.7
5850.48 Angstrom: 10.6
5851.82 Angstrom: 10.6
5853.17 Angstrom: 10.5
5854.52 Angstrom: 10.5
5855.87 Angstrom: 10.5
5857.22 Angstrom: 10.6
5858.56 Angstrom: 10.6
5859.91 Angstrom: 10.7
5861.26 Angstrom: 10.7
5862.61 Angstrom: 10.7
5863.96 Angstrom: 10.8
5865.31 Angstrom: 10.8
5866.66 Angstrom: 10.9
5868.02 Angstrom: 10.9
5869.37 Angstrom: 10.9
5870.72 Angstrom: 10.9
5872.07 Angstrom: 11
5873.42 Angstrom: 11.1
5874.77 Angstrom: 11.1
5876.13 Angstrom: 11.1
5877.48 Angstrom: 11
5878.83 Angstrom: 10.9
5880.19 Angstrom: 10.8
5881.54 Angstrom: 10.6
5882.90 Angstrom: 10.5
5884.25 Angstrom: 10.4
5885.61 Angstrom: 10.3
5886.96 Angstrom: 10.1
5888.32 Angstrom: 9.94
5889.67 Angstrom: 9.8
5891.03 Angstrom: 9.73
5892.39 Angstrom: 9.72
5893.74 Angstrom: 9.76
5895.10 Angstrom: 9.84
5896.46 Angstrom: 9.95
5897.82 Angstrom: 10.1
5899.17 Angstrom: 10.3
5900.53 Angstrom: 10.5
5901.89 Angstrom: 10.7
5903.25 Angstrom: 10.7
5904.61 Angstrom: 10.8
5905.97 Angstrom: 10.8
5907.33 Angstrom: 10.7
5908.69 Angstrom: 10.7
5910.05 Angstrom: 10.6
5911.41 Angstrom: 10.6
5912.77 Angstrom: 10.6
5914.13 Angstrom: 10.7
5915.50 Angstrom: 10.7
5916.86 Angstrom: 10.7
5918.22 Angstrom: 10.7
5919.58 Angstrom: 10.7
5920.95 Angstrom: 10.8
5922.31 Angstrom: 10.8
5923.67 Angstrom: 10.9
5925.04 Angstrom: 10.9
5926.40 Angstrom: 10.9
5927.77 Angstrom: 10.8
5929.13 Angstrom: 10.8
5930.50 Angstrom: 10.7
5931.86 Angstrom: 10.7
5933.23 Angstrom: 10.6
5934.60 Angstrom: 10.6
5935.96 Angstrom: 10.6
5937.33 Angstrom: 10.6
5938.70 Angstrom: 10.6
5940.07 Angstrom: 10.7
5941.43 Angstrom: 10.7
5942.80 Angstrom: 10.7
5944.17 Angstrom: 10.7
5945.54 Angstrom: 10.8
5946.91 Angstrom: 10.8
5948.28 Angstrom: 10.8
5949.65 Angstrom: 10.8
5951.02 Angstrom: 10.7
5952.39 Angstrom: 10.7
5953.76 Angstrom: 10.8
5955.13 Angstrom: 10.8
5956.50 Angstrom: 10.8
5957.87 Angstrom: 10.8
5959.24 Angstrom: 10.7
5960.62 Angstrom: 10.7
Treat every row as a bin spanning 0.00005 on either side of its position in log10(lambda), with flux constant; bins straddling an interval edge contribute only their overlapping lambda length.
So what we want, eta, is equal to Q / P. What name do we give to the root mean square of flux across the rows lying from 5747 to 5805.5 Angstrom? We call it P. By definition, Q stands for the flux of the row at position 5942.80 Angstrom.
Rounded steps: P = 11.1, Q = 10.7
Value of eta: 0.97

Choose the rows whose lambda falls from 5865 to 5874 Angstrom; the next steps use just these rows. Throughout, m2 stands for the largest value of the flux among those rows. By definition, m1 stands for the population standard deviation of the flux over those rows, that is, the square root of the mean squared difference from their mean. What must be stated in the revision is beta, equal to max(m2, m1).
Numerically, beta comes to 11.1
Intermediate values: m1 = 0.09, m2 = 11.1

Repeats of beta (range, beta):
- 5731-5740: 11.0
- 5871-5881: 11.1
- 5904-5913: 10.8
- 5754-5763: 11.2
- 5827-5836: 11.1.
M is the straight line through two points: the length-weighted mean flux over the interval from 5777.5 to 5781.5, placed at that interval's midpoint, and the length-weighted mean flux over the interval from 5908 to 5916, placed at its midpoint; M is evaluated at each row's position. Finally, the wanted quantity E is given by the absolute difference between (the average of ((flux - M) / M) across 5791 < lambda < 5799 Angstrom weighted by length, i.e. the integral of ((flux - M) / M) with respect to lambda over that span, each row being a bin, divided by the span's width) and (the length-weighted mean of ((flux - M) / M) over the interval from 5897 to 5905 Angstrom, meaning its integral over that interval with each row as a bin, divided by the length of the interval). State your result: 0.018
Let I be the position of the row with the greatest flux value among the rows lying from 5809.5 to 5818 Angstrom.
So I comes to 5810.20 Angstrom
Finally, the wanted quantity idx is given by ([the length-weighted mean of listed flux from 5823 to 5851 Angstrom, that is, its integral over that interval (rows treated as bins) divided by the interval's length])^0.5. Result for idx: 3.29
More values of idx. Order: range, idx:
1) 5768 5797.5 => 3.33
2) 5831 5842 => 3.29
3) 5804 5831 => 3.34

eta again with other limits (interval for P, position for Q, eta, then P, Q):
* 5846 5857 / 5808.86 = 1.08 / 10.6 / 11.5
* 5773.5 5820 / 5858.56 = 0.95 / 11.1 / 10.6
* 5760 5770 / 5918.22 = 0.96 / 11.2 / 10.7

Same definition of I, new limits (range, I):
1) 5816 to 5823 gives 5816.89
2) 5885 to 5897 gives 5885.61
